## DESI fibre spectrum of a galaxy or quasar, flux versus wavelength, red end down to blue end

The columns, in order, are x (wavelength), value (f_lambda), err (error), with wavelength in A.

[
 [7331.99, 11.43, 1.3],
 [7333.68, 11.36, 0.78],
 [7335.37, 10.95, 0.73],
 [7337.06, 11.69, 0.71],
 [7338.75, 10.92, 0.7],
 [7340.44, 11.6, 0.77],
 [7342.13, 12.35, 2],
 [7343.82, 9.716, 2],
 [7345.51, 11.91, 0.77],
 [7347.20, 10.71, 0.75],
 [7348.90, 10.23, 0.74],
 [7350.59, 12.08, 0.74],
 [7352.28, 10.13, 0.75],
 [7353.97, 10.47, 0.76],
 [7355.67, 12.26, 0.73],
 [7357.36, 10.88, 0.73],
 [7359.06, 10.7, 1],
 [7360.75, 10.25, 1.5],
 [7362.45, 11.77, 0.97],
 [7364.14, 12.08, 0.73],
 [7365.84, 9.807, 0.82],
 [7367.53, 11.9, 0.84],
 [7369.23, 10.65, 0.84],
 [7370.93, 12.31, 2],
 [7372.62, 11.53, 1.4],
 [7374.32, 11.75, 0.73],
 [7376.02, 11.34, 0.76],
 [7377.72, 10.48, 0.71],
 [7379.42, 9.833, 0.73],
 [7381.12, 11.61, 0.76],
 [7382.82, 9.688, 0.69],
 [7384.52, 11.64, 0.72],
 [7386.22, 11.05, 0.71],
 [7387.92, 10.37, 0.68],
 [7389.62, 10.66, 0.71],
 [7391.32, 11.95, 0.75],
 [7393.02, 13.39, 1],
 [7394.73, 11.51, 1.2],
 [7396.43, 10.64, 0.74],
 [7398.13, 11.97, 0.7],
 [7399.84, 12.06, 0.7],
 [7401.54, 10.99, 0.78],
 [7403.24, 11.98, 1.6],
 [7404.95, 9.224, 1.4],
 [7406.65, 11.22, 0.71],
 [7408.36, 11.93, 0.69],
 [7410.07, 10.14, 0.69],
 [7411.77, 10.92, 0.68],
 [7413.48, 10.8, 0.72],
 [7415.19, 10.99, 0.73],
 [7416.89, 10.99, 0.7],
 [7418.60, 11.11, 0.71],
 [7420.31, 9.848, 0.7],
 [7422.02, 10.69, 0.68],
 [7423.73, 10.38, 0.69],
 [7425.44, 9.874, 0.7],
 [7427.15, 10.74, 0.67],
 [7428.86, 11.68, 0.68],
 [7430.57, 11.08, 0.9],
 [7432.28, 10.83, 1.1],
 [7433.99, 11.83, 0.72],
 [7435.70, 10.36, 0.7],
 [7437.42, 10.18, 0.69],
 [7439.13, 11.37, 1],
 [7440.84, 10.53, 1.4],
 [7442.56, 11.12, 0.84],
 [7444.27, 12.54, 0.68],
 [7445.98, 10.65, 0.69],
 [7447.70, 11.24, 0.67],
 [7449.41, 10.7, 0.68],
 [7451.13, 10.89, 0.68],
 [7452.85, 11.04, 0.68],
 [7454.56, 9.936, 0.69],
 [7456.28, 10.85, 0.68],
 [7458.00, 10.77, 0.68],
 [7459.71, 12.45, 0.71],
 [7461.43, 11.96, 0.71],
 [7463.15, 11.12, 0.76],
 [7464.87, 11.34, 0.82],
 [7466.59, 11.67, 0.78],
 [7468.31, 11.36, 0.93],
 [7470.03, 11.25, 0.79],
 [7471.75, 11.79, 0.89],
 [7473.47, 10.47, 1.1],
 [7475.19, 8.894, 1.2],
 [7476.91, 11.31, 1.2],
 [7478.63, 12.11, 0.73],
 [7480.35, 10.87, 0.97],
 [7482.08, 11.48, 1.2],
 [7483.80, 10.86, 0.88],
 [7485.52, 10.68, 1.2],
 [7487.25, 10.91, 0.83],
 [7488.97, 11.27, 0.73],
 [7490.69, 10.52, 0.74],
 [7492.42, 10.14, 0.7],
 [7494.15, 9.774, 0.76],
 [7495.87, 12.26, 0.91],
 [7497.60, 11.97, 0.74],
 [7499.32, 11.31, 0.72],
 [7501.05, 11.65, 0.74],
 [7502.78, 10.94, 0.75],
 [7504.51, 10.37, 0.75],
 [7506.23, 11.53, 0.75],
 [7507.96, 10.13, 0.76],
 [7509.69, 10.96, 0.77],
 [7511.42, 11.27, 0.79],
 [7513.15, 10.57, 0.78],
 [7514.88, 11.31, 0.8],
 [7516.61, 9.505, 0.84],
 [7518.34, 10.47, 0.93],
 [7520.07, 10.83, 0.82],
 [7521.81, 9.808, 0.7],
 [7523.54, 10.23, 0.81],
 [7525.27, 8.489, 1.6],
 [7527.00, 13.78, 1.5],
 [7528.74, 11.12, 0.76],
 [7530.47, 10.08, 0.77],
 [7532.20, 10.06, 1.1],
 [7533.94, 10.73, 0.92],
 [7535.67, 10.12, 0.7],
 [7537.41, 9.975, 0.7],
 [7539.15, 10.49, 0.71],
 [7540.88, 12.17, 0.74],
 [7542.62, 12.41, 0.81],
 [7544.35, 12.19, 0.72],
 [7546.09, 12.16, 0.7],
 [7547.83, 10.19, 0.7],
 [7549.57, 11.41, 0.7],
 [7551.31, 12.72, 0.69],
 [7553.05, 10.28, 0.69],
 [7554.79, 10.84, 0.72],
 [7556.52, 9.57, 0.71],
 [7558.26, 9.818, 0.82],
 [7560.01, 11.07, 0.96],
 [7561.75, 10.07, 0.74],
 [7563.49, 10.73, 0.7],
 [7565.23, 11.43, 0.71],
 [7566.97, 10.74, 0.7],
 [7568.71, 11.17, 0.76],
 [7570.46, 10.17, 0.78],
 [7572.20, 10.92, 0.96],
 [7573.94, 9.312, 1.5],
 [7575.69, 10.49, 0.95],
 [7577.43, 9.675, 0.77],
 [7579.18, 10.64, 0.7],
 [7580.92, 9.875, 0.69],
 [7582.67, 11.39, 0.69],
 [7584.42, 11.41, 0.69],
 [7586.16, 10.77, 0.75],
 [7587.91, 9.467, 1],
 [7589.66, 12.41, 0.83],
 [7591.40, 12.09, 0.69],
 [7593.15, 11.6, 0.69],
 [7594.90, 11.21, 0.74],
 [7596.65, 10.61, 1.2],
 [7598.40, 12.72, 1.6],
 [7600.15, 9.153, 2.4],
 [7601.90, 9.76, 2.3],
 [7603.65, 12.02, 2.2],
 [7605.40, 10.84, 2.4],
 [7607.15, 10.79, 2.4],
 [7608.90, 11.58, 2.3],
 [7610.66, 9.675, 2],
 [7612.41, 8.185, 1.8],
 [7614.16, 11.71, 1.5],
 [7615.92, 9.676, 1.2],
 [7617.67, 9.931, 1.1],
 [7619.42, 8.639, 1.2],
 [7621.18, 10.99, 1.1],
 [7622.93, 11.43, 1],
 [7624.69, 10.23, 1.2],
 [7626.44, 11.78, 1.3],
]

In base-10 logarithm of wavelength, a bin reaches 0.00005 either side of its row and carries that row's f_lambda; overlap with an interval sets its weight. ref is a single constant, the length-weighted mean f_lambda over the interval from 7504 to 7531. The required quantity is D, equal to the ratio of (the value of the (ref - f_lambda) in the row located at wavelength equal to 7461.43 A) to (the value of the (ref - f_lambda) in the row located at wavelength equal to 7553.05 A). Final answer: -3.4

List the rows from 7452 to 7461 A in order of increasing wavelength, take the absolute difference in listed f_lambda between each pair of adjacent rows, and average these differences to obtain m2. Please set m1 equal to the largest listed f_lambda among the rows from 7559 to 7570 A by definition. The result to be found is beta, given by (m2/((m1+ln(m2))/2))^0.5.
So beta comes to 0.41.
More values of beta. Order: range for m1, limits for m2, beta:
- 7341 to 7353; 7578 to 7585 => 0.36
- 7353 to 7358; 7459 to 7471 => 0.26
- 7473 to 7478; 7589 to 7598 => 0.29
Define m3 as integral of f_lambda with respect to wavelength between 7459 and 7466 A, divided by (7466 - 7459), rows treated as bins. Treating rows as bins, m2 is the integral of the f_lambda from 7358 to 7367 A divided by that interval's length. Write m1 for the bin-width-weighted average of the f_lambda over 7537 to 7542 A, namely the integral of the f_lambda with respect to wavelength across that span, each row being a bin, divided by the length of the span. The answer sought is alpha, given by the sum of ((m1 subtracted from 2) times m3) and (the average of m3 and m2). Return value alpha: -94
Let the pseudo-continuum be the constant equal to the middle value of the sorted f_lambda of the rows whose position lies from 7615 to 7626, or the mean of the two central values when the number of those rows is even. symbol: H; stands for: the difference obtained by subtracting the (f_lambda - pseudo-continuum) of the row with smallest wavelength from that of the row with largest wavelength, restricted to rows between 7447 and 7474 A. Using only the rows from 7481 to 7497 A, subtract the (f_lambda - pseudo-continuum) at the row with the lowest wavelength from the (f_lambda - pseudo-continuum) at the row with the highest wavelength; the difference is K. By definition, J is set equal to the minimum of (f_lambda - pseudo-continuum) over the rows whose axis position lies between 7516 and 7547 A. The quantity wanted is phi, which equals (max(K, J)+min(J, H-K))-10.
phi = -10.8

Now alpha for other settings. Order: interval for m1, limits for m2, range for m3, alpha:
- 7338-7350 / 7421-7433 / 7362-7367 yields -91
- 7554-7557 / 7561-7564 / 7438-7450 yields -82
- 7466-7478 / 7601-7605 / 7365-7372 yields -89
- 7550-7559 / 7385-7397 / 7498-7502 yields -89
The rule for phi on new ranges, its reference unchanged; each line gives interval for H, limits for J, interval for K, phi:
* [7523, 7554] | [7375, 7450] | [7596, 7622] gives -10.5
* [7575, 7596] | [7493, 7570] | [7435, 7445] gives -9.4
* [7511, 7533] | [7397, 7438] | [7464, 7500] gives -11.2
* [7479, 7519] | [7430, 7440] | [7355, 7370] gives -9.8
